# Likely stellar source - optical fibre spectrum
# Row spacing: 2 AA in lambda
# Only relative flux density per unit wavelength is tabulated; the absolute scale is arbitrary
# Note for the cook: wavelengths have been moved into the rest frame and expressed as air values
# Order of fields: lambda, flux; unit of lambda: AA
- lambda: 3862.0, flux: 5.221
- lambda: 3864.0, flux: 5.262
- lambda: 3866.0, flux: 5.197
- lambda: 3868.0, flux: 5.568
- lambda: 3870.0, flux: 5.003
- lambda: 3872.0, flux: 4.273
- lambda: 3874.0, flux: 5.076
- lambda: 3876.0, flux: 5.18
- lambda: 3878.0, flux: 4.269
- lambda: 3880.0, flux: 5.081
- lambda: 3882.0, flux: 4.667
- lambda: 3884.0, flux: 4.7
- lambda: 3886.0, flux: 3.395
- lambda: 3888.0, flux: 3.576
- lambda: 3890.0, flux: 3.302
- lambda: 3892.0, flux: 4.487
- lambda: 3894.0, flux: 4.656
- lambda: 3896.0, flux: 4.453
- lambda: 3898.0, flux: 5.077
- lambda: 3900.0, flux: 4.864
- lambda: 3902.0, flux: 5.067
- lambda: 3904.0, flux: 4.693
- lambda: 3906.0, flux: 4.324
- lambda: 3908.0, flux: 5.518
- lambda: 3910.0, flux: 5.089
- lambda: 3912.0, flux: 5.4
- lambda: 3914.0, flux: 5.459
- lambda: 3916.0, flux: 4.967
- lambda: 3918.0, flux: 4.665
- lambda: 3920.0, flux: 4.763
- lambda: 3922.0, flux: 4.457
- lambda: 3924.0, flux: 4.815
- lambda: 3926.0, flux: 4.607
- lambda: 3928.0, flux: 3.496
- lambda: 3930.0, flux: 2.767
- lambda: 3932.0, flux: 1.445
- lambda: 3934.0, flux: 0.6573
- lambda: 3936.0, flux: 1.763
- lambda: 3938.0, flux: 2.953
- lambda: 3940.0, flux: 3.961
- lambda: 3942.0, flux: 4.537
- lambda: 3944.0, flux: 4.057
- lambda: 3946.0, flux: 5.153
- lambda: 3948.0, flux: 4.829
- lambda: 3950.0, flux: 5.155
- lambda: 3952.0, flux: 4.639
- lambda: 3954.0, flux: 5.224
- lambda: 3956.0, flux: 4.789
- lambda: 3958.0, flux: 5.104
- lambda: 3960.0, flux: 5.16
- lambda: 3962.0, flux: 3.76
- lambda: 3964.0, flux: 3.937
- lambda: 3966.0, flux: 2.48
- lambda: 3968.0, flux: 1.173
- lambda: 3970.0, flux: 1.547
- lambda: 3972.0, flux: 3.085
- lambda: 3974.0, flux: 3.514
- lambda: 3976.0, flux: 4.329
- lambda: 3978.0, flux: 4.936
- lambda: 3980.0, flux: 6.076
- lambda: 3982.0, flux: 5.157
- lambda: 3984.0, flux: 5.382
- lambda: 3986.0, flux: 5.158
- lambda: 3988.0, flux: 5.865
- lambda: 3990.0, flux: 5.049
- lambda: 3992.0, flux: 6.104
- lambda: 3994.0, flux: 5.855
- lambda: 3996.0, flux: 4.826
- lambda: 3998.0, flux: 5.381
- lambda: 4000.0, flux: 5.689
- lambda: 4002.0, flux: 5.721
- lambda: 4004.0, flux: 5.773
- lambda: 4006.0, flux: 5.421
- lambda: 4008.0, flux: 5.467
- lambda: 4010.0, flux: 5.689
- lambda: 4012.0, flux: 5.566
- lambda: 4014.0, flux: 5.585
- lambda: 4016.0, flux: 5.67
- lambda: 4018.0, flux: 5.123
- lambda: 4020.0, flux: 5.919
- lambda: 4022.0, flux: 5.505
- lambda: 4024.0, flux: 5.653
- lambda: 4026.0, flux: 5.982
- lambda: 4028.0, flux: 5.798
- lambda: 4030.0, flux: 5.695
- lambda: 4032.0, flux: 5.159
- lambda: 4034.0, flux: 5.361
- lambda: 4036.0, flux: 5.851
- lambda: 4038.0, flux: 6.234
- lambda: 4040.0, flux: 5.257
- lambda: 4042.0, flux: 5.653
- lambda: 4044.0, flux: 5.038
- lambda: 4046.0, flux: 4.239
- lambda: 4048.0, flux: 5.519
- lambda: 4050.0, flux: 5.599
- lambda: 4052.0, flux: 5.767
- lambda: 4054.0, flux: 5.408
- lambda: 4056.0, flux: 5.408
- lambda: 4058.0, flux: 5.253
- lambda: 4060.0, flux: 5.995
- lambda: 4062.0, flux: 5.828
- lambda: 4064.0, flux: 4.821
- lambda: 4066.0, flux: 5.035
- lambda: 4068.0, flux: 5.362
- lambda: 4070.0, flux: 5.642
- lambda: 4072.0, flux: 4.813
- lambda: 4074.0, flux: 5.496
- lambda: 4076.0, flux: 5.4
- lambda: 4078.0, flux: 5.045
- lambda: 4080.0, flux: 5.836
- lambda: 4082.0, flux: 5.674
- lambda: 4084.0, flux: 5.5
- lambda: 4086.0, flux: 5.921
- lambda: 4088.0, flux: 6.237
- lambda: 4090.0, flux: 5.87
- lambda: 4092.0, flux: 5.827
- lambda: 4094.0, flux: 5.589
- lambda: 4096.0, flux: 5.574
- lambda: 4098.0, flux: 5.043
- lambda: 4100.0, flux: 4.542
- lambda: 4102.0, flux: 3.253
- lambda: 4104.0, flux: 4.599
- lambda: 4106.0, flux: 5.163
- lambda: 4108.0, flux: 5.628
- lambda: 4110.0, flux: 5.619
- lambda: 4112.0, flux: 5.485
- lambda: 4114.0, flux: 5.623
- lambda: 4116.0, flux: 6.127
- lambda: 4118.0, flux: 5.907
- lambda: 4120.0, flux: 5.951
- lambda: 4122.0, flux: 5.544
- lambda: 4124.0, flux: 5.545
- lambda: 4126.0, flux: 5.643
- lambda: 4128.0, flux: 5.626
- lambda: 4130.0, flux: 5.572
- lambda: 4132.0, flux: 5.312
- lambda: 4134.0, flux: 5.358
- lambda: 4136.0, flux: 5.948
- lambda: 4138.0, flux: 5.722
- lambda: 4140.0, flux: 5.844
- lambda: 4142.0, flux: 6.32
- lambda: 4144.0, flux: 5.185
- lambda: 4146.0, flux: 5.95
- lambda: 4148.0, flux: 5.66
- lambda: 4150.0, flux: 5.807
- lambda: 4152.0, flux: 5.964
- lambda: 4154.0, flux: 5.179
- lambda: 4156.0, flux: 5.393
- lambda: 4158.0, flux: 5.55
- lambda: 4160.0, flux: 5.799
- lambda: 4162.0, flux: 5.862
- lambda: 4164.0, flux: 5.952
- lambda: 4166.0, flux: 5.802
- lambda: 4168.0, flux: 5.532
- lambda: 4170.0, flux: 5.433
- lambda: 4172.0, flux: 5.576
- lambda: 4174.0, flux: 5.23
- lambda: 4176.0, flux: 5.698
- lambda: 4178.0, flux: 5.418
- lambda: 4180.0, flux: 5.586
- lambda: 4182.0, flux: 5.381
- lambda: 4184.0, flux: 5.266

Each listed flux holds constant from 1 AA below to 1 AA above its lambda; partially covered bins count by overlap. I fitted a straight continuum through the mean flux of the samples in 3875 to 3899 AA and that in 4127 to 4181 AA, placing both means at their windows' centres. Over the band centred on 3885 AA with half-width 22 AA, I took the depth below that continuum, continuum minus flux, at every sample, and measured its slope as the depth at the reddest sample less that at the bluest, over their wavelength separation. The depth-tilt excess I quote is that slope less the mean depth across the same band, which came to 0.28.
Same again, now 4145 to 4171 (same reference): 0.05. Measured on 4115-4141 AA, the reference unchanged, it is 0.20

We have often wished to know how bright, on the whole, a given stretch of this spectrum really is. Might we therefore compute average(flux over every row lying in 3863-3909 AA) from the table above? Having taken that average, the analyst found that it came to 4.7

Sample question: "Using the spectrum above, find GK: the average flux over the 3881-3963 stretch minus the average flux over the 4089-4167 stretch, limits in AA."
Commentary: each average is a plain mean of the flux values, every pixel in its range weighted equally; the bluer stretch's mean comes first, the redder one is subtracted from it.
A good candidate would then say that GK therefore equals -1.2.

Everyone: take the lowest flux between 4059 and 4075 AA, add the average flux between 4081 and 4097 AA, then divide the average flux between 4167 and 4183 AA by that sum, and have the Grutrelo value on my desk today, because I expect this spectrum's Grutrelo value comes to 0.52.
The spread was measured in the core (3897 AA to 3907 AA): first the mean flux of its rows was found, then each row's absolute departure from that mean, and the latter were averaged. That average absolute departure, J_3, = 0.237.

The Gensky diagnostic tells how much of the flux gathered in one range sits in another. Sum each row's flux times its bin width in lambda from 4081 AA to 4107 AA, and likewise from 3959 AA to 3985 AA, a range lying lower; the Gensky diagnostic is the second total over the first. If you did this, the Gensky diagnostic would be 0.735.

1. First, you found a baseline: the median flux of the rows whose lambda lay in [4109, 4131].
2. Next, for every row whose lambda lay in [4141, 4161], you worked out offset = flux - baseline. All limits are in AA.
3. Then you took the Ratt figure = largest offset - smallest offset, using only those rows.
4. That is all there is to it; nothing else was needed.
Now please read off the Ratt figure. 1.1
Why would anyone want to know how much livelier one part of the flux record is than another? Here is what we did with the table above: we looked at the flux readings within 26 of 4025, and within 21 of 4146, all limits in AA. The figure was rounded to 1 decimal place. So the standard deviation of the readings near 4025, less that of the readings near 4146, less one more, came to -0.9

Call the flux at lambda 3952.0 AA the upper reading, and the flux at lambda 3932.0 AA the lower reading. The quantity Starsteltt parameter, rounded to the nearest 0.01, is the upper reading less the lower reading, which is 3.19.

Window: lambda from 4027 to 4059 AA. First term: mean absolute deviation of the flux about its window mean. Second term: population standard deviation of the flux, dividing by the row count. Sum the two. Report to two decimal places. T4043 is 0.74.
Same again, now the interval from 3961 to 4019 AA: 2.30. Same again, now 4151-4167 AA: 0.50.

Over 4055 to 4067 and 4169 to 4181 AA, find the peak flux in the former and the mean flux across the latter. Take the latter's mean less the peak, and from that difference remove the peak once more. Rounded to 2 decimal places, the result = -6.50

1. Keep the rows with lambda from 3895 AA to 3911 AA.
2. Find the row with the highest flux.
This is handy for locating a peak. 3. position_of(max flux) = 3908.0 AA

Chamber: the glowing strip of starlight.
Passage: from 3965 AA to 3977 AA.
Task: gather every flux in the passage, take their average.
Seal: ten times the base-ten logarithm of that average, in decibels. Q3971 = 4.3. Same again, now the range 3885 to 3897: 6.0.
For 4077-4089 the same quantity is 7.6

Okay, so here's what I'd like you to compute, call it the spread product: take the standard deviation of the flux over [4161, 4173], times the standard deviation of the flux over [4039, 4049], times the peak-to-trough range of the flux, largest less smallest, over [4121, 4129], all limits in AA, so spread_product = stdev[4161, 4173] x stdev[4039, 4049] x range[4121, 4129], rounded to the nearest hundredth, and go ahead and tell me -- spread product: 0.01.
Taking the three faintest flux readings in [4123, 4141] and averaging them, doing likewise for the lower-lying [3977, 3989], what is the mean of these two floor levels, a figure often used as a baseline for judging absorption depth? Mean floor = 5.2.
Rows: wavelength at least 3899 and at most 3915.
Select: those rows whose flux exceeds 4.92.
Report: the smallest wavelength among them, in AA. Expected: 3902.0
